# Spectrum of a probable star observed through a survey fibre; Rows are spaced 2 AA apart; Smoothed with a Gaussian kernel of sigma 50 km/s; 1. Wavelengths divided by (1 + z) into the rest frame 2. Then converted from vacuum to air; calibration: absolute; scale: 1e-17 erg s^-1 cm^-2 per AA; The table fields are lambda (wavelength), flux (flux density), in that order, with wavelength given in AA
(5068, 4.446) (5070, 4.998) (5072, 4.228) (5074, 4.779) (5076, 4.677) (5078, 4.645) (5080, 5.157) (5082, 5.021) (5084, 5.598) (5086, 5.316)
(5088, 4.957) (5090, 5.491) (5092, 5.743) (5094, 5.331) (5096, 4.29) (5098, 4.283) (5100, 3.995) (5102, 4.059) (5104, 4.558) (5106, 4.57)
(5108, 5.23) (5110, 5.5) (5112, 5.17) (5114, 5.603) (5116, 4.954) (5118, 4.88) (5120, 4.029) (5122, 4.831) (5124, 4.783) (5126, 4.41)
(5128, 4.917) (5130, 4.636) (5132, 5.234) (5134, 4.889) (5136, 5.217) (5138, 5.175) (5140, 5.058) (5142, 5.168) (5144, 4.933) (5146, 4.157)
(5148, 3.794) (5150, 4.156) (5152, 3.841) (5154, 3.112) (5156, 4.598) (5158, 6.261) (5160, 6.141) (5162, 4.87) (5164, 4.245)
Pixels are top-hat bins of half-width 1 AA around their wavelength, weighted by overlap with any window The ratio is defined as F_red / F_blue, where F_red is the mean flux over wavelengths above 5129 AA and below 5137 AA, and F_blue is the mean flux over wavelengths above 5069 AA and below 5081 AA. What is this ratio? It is 1.05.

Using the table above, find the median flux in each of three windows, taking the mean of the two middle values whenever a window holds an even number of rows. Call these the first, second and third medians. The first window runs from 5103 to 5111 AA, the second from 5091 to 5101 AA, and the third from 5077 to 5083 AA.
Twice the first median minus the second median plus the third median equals 10.5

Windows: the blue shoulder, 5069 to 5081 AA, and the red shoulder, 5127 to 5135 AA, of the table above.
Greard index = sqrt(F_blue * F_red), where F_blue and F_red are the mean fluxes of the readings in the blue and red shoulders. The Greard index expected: 4.8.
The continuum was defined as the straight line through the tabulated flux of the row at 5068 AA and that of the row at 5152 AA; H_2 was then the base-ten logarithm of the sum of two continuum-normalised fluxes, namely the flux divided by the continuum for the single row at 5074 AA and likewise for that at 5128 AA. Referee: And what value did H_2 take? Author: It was 0.364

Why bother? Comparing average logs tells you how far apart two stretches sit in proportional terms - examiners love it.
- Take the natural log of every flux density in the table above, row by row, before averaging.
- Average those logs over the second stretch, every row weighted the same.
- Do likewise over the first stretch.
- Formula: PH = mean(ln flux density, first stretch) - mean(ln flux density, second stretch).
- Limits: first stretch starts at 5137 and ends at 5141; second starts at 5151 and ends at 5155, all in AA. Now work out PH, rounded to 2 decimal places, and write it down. 0.39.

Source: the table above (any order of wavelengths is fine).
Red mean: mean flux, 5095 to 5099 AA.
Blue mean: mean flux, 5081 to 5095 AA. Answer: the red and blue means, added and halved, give 4.82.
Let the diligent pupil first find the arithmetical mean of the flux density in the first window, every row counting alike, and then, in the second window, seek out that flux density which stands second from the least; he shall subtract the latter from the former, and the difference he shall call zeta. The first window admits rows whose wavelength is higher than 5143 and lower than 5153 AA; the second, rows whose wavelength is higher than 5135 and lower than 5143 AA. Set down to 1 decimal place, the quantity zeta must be -1.0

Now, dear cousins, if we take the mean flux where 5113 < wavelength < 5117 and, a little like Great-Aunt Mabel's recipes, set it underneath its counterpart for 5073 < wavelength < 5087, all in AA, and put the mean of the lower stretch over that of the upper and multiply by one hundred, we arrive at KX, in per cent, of 95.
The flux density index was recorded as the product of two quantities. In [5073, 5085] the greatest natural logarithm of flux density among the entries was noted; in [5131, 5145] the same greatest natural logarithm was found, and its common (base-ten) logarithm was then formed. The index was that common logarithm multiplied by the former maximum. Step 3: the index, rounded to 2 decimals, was 0.38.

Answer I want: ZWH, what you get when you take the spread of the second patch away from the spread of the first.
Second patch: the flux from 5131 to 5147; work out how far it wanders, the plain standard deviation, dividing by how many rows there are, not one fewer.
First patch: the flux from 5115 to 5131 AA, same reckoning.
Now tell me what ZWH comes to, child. -0.04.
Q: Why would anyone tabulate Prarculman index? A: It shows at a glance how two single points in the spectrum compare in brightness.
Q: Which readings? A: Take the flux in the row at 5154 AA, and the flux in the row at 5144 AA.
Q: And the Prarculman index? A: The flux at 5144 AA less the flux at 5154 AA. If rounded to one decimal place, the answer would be 1.8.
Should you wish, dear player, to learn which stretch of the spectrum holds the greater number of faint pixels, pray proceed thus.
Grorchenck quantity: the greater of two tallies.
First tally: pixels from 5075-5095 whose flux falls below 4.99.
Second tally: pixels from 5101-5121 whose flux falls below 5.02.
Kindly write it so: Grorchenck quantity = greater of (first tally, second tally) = 6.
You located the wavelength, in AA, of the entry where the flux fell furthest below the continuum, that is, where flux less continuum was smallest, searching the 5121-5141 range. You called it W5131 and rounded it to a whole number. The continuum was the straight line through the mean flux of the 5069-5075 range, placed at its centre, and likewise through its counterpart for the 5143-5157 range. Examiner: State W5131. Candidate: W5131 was 5126 AA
